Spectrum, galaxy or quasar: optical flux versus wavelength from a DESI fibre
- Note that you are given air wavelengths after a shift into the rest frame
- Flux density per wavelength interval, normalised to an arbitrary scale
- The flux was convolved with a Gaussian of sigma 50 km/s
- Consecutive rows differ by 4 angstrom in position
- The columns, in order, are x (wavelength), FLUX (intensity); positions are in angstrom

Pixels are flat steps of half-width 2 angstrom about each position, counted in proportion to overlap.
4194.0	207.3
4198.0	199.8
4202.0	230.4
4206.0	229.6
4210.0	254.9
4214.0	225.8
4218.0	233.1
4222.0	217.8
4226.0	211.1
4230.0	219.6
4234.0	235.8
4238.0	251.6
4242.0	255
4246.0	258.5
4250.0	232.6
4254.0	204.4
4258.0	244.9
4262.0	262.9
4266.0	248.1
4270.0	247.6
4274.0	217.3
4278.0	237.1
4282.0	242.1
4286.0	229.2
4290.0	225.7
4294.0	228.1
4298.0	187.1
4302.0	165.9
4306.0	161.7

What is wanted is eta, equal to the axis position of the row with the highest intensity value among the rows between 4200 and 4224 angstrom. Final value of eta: 4210.0 angstrom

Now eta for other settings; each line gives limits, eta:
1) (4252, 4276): 4262.0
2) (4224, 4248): 4246.0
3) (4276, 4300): 4282.0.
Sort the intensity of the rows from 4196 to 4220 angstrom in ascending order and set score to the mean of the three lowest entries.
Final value 218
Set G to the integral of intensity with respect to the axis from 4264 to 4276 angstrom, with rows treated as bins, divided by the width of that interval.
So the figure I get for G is 238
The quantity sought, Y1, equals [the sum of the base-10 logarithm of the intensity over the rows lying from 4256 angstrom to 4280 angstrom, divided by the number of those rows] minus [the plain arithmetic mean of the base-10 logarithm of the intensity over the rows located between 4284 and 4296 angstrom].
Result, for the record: 0.028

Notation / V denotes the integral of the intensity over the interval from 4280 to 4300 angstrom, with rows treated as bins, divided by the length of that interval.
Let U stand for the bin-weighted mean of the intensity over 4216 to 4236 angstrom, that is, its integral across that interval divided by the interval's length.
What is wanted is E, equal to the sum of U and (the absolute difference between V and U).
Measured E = 225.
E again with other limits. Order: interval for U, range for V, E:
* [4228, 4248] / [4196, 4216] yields 260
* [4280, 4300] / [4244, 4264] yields 241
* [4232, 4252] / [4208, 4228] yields 265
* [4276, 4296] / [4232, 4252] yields 247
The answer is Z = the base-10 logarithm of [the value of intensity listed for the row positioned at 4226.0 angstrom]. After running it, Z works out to 2.32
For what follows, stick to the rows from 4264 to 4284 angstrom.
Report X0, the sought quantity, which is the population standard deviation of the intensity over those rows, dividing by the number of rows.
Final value 11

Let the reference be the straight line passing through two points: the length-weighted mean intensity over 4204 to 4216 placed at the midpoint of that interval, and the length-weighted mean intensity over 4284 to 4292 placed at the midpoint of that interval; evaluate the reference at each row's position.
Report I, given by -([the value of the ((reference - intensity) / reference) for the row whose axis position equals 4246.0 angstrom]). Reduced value 0.11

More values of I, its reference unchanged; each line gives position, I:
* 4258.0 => 0.06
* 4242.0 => 0.09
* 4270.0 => 0.08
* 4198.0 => -0.16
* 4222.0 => -0.07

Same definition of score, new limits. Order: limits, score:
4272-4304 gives 190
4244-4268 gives 227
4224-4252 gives 221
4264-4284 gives 232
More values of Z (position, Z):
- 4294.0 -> 2.36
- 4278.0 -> 2.37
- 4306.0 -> 2.21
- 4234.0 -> 2.37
